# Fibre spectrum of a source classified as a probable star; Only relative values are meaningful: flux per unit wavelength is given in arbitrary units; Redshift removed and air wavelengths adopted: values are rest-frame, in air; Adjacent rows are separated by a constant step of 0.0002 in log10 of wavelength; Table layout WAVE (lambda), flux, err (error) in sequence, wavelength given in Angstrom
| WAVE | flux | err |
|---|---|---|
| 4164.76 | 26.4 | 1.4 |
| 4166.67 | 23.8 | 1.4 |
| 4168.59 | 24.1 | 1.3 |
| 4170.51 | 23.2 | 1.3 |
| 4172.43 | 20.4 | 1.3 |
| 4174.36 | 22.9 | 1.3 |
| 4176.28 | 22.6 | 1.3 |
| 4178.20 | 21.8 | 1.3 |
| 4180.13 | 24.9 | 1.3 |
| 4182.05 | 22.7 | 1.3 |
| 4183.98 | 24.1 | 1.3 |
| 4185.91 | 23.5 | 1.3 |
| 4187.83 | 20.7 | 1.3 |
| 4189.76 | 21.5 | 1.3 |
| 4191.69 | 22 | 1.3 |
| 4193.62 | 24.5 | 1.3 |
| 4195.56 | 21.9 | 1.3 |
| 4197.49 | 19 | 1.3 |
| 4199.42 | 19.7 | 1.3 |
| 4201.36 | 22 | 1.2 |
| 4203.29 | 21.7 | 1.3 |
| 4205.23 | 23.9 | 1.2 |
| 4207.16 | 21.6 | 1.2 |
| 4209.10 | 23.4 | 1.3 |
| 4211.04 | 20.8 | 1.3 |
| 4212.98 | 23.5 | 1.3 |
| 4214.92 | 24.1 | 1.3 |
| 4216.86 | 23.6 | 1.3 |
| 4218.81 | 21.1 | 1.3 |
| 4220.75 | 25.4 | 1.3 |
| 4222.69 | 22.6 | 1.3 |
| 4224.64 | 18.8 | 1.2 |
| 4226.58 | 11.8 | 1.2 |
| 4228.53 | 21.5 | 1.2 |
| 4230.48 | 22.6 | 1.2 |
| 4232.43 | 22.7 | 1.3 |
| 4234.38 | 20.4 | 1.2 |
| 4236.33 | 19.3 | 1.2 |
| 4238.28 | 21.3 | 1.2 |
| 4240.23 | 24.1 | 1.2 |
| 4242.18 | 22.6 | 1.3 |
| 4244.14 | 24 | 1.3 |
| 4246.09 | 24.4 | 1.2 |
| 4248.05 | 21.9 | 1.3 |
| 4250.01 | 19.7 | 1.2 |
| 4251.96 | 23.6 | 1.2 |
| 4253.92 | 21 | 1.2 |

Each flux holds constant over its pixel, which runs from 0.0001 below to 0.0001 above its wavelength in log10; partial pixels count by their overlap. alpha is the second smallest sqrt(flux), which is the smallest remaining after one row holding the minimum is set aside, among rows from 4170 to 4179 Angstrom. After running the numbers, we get 4.7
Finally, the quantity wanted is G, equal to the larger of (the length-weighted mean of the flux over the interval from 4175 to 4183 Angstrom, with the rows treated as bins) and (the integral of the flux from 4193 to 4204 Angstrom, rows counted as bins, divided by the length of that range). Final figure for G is 23.0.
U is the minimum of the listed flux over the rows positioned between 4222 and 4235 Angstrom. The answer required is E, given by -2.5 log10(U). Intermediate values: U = 11.8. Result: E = -2.68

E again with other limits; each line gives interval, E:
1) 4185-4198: -3.20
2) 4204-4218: -3.30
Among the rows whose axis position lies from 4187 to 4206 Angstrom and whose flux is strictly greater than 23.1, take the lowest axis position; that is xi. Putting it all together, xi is 4193.62 Angstrom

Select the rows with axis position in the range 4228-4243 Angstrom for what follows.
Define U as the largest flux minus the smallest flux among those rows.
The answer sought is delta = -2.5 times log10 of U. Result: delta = -1.70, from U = 4.8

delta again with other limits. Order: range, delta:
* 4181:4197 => -1.45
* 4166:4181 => -1.63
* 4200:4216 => -1.30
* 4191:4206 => -1.85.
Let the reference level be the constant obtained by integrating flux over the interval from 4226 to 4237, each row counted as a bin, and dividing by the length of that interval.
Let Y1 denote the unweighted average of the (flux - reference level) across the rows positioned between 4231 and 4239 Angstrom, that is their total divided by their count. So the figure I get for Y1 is 0.9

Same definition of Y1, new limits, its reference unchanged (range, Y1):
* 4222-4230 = -1.3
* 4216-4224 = 3.2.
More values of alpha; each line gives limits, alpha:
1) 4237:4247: 4.8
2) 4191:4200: 4.4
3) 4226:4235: 4.5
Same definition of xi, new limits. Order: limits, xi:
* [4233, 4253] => 4240.23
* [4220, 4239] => 4220.75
